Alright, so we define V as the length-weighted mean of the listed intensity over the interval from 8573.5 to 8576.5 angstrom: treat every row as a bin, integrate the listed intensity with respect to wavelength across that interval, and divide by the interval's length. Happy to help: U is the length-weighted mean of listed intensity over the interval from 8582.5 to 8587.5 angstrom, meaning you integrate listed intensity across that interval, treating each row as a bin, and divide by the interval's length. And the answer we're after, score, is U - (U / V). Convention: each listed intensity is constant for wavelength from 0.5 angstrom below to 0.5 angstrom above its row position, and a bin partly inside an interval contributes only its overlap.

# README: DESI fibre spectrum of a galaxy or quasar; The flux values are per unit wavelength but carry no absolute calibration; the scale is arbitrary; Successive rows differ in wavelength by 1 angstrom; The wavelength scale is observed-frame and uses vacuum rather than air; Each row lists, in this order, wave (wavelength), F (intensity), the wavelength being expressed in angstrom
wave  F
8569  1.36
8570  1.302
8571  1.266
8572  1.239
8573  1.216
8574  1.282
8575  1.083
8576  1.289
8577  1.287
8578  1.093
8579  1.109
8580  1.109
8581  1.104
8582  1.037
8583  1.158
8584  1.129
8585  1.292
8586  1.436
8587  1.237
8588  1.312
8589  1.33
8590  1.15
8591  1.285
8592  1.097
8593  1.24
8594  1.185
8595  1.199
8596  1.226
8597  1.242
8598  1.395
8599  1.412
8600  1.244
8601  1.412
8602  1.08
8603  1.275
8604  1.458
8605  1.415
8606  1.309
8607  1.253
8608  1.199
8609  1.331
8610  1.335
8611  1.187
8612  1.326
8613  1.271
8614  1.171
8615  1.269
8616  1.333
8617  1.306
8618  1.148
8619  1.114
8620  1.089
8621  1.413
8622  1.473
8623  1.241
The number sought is 0.224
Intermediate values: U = 1.25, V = 1.22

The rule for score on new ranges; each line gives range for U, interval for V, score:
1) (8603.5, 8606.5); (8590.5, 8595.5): 0.233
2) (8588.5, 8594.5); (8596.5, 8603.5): 0.276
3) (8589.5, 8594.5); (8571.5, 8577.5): 0.225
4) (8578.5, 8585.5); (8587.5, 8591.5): 0.241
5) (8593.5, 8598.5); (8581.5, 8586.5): 0.217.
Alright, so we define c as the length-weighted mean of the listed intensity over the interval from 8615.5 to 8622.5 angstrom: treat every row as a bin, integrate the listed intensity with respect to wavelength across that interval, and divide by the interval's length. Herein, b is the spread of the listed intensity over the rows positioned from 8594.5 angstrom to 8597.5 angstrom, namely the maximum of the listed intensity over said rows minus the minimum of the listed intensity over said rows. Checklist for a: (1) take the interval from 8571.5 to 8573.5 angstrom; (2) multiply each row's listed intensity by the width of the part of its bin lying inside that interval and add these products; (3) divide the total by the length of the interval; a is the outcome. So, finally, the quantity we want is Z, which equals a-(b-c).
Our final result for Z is 2.45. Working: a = 1.23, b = 0.04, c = 1.27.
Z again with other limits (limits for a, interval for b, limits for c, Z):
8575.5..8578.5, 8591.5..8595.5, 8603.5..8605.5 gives 2.52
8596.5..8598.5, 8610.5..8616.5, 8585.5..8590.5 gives 2.45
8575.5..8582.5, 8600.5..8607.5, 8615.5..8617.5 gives 2.09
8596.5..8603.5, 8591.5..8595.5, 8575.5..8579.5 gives 2.35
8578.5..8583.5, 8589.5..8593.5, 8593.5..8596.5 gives 2.12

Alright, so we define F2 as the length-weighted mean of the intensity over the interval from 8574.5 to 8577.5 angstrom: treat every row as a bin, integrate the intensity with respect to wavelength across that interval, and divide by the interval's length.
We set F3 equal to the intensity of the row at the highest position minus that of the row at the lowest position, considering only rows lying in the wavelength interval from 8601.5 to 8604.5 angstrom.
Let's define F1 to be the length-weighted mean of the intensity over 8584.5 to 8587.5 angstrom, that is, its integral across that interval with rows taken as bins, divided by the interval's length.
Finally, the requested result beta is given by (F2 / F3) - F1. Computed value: 1.9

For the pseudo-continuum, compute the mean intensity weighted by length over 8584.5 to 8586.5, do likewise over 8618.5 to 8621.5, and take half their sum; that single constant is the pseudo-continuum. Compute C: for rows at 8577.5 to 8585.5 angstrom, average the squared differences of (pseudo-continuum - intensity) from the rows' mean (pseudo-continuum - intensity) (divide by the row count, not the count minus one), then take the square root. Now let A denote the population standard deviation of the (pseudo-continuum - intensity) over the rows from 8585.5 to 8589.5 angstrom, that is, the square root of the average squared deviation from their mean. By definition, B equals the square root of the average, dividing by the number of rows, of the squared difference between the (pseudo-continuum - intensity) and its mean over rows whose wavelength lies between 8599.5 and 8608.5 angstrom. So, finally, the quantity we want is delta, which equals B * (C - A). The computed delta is -0.0002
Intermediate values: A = 0.071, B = 0.11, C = 0.07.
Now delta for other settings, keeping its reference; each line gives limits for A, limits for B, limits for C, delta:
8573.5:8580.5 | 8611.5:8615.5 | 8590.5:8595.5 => -0.0017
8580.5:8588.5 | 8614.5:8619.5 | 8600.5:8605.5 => 0.0014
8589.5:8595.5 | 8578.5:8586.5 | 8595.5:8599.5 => 0.0030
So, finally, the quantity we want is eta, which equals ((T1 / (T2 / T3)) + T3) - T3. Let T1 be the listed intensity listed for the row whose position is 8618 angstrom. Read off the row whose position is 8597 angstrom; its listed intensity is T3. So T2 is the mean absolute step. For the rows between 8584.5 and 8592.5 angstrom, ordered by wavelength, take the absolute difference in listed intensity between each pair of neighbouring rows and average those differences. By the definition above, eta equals 11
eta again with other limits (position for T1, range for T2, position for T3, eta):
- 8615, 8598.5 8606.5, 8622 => 11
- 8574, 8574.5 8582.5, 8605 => 26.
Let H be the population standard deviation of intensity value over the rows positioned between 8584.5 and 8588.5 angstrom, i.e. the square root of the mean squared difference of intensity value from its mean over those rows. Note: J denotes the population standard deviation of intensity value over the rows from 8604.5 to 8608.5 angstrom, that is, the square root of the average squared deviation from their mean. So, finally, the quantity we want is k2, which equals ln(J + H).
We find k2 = -1.88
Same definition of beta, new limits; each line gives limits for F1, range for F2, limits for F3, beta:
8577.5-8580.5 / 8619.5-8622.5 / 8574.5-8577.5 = 5.4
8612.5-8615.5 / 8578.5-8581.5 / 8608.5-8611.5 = -8.9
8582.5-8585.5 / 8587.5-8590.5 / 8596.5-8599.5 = 6.2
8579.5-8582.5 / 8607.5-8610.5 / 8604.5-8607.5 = -9.0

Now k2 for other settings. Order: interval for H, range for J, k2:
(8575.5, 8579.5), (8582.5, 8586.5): -1.53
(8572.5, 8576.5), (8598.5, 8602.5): -1.51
